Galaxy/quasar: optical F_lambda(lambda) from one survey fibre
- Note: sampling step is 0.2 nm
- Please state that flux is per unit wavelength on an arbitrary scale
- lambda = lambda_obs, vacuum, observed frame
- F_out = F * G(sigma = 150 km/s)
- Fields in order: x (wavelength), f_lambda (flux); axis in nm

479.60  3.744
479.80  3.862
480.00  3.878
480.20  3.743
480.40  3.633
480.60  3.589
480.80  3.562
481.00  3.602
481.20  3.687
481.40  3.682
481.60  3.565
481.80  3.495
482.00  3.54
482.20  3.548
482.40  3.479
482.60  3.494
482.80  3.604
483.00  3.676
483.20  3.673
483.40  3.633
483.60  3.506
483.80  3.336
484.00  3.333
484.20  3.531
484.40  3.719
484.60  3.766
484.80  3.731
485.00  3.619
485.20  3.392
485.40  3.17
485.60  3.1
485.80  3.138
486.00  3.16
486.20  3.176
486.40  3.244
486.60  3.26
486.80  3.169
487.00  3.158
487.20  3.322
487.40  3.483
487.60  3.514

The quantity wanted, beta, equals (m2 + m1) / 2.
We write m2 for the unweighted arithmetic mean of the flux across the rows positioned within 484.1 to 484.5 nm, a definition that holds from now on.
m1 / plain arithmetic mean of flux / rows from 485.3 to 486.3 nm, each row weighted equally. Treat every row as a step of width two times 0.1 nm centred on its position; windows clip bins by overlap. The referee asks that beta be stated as 3.39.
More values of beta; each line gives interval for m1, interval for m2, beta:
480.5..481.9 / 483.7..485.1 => 3.59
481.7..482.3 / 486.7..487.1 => 3.35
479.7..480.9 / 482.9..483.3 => 3.69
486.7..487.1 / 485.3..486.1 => 3.15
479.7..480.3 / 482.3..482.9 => 3.68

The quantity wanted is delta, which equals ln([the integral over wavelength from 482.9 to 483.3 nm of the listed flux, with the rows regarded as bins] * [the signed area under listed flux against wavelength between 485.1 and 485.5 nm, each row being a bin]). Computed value 0.66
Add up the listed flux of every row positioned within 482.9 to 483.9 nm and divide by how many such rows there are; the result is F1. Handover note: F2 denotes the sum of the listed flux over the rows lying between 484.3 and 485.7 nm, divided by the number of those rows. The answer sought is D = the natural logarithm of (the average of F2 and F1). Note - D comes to 1.26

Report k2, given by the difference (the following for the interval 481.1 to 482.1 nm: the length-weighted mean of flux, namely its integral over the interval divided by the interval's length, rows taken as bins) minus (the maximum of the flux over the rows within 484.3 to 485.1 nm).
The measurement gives -0.17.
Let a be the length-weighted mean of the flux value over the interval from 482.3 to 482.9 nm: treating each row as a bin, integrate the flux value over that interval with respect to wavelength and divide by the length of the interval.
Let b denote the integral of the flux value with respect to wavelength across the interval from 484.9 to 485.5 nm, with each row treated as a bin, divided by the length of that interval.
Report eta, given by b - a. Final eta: -0.1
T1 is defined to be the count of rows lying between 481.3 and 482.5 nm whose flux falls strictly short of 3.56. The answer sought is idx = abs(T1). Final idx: 4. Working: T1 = 4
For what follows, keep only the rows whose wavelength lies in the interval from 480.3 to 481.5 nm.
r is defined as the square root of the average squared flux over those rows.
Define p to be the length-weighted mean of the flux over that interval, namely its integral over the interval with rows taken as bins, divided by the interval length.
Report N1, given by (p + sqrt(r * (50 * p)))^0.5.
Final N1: 5.41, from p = 3.63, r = 3.63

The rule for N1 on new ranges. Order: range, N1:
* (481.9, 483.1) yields 5.36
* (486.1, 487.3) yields 5.10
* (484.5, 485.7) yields 5.29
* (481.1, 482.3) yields 5.38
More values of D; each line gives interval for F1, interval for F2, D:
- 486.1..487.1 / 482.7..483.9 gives 1.22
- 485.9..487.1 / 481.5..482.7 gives 1.21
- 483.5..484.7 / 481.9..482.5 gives 1.26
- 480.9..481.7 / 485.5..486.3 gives 1.22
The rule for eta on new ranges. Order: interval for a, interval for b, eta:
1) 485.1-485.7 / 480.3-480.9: 0.4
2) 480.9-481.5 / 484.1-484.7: 0.0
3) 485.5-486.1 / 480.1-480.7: 0.5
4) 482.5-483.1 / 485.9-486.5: -0.4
